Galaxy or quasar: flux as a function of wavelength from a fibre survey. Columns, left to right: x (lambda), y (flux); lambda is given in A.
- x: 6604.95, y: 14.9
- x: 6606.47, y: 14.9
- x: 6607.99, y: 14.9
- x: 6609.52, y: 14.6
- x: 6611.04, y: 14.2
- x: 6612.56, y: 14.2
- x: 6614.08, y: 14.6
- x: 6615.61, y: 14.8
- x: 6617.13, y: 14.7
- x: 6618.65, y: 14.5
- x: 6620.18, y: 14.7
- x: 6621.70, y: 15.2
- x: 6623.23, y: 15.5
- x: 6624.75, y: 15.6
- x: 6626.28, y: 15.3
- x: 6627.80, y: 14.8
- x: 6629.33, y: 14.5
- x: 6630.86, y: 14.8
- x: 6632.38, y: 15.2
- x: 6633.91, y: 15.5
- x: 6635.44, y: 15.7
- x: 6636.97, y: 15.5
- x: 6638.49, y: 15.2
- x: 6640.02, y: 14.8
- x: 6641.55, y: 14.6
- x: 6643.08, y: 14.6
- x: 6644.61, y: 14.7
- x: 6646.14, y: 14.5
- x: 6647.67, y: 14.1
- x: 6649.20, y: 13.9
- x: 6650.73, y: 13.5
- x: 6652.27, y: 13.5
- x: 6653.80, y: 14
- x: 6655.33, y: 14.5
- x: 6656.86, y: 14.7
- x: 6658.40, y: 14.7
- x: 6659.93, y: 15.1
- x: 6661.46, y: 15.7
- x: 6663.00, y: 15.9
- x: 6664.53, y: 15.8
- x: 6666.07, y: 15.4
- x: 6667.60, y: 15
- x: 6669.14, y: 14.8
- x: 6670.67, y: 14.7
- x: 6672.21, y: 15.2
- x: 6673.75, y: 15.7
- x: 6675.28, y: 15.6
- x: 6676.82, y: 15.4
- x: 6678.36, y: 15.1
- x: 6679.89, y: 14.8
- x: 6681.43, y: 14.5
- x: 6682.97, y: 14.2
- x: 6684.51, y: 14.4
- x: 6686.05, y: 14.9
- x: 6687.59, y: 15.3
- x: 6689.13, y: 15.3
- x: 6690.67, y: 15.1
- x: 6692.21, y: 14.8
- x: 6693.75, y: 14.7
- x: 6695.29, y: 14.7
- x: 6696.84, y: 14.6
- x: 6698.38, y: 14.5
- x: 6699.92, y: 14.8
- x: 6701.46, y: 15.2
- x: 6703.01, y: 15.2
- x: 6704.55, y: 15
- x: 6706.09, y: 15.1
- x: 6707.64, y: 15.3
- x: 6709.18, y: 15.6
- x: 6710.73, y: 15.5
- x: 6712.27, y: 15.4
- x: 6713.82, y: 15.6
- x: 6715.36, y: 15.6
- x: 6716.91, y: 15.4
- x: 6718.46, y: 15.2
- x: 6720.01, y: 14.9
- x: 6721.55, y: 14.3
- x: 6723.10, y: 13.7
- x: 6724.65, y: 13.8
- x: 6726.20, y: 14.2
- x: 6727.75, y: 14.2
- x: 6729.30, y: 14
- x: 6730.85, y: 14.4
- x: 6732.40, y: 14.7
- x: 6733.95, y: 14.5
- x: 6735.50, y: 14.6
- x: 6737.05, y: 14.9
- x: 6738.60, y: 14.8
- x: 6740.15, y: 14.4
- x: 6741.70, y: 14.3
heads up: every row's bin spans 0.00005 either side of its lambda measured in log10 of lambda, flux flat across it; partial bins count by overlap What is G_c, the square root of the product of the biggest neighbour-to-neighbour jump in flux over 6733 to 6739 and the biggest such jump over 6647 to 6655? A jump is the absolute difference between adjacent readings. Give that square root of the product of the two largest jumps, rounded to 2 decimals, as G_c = 0.39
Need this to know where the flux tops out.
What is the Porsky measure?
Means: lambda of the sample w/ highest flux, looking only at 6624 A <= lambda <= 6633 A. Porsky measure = 6624.75 A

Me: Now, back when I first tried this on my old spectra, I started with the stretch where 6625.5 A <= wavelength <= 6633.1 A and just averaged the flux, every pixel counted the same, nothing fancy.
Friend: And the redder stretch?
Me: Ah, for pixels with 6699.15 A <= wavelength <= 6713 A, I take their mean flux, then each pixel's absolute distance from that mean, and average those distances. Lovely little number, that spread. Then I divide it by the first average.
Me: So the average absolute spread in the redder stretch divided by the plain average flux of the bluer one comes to 0.013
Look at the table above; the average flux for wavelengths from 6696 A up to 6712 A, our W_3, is 15.1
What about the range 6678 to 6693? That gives 14.8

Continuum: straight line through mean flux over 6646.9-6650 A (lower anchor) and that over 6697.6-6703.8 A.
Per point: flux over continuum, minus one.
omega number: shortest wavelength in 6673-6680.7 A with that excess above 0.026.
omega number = 6673.75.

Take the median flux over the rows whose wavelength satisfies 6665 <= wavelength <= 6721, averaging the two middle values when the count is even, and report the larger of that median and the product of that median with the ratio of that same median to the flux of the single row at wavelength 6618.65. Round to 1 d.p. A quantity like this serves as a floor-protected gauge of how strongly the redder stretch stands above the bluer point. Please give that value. 15.7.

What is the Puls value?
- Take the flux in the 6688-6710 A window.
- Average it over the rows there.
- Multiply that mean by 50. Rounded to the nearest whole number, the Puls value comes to 750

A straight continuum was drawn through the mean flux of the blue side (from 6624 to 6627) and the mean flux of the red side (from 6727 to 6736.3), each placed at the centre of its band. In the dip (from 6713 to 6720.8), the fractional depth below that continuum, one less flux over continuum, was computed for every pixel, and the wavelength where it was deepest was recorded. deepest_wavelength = 6720.01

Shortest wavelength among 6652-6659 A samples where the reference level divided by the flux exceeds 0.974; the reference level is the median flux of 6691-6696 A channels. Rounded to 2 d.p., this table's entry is 6652.27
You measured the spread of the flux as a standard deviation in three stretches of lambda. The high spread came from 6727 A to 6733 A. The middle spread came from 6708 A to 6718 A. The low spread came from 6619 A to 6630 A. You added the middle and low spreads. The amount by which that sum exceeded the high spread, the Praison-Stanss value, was 0.22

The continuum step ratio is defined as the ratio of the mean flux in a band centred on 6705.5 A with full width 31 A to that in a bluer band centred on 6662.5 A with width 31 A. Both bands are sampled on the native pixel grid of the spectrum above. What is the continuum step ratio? 1.02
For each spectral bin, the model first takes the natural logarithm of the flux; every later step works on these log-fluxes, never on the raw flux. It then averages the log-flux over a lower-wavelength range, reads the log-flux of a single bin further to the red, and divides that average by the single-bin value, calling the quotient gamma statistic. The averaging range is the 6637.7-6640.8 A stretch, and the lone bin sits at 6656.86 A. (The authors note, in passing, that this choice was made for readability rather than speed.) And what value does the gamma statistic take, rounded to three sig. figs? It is 1.01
